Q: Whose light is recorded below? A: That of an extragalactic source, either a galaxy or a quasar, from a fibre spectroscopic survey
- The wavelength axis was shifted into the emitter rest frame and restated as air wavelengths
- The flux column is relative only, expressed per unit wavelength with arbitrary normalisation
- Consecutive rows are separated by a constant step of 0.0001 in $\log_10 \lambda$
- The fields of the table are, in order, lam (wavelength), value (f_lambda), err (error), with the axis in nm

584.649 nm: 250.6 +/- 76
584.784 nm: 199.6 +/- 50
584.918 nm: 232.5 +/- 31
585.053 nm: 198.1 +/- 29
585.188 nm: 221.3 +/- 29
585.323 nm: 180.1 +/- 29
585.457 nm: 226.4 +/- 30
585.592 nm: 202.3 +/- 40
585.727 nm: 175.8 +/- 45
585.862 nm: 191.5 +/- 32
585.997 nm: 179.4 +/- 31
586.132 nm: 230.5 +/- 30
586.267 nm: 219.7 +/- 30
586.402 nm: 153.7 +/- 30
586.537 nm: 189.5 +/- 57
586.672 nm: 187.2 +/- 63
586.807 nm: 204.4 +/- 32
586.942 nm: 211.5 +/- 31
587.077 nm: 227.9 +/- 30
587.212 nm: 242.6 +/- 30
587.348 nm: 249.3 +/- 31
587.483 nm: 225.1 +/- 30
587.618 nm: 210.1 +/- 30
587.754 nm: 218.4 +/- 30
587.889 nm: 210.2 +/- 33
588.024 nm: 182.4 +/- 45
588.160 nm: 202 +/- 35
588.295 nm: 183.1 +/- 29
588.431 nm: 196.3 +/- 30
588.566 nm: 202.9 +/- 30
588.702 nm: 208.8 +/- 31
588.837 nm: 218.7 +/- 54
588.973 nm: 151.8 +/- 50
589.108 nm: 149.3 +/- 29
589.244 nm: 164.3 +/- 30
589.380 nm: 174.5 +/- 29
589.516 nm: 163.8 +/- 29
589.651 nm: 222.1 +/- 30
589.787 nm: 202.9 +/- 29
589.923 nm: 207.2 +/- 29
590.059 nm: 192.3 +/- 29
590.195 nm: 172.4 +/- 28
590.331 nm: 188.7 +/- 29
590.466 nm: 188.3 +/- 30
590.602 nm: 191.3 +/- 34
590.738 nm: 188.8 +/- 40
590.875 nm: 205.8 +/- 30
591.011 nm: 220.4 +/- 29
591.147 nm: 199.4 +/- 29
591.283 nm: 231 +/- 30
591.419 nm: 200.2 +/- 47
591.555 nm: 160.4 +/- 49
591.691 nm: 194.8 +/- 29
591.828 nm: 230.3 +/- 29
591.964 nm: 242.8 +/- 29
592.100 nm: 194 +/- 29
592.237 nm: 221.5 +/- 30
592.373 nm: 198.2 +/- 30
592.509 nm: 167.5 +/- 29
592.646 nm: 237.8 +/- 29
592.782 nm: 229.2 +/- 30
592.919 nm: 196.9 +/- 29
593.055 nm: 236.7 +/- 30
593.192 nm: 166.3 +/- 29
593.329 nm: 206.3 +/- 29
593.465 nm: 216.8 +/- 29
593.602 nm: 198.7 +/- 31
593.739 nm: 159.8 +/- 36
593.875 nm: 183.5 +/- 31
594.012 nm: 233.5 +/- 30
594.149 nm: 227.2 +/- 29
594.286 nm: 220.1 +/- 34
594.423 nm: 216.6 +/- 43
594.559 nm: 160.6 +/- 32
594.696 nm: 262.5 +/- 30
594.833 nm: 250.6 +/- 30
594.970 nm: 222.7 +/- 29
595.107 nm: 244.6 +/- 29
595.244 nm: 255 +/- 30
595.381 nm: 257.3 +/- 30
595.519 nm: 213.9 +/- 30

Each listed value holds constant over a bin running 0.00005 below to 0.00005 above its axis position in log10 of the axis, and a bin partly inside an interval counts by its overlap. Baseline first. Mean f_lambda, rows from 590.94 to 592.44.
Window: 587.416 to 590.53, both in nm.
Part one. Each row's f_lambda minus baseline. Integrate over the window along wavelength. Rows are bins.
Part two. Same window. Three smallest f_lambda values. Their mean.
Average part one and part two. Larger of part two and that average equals 155.0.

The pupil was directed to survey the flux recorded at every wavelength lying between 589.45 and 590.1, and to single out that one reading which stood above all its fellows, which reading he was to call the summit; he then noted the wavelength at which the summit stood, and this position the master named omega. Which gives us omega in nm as 589.651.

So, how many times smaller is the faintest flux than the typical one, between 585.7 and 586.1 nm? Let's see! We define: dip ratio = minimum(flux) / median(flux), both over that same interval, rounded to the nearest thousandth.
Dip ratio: 0.980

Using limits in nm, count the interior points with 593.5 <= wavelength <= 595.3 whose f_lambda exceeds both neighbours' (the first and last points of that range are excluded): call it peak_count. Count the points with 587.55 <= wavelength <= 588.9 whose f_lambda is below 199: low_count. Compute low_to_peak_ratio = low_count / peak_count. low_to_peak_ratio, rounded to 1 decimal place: 1.5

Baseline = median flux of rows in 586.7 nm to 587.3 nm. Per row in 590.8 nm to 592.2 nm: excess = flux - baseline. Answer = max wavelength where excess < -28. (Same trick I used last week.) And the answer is 591.555 nm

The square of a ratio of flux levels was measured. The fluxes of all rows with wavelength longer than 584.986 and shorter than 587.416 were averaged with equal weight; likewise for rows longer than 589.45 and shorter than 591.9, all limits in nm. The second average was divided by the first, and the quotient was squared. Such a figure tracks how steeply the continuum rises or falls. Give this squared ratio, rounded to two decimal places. 0.93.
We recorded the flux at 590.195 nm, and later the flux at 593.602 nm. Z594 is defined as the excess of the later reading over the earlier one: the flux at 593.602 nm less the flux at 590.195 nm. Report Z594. 26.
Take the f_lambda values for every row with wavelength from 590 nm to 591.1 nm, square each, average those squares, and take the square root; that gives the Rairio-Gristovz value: 194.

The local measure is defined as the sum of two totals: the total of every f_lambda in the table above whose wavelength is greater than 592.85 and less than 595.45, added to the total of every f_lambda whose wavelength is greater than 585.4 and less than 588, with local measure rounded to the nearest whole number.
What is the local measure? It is 8071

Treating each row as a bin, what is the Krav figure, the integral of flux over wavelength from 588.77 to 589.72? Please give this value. 169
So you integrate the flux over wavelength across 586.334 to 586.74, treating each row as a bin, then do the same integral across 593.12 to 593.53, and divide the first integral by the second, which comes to 0.89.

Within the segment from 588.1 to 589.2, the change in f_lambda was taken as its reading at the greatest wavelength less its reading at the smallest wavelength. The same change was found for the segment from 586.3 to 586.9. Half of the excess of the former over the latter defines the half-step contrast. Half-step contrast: -52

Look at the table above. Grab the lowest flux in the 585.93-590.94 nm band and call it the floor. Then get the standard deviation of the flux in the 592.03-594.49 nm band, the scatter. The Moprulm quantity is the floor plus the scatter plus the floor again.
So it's 323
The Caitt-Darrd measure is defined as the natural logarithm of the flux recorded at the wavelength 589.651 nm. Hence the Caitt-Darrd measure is 5.40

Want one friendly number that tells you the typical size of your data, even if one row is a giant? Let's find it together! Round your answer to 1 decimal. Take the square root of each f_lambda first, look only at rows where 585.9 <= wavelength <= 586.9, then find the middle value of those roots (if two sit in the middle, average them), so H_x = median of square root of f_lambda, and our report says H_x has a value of 13.8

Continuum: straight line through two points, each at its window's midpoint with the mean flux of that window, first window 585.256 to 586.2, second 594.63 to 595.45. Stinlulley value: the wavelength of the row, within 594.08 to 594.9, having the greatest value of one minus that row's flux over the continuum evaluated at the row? 594.559 nm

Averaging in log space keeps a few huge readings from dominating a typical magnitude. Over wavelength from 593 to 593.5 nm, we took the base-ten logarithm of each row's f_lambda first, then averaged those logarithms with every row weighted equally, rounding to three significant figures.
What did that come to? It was 2.31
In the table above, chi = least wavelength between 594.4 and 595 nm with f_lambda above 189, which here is 594.423 nm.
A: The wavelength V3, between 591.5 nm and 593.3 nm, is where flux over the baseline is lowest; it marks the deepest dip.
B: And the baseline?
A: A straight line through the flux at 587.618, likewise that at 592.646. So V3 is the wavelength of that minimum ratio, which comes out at 593.192 nm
